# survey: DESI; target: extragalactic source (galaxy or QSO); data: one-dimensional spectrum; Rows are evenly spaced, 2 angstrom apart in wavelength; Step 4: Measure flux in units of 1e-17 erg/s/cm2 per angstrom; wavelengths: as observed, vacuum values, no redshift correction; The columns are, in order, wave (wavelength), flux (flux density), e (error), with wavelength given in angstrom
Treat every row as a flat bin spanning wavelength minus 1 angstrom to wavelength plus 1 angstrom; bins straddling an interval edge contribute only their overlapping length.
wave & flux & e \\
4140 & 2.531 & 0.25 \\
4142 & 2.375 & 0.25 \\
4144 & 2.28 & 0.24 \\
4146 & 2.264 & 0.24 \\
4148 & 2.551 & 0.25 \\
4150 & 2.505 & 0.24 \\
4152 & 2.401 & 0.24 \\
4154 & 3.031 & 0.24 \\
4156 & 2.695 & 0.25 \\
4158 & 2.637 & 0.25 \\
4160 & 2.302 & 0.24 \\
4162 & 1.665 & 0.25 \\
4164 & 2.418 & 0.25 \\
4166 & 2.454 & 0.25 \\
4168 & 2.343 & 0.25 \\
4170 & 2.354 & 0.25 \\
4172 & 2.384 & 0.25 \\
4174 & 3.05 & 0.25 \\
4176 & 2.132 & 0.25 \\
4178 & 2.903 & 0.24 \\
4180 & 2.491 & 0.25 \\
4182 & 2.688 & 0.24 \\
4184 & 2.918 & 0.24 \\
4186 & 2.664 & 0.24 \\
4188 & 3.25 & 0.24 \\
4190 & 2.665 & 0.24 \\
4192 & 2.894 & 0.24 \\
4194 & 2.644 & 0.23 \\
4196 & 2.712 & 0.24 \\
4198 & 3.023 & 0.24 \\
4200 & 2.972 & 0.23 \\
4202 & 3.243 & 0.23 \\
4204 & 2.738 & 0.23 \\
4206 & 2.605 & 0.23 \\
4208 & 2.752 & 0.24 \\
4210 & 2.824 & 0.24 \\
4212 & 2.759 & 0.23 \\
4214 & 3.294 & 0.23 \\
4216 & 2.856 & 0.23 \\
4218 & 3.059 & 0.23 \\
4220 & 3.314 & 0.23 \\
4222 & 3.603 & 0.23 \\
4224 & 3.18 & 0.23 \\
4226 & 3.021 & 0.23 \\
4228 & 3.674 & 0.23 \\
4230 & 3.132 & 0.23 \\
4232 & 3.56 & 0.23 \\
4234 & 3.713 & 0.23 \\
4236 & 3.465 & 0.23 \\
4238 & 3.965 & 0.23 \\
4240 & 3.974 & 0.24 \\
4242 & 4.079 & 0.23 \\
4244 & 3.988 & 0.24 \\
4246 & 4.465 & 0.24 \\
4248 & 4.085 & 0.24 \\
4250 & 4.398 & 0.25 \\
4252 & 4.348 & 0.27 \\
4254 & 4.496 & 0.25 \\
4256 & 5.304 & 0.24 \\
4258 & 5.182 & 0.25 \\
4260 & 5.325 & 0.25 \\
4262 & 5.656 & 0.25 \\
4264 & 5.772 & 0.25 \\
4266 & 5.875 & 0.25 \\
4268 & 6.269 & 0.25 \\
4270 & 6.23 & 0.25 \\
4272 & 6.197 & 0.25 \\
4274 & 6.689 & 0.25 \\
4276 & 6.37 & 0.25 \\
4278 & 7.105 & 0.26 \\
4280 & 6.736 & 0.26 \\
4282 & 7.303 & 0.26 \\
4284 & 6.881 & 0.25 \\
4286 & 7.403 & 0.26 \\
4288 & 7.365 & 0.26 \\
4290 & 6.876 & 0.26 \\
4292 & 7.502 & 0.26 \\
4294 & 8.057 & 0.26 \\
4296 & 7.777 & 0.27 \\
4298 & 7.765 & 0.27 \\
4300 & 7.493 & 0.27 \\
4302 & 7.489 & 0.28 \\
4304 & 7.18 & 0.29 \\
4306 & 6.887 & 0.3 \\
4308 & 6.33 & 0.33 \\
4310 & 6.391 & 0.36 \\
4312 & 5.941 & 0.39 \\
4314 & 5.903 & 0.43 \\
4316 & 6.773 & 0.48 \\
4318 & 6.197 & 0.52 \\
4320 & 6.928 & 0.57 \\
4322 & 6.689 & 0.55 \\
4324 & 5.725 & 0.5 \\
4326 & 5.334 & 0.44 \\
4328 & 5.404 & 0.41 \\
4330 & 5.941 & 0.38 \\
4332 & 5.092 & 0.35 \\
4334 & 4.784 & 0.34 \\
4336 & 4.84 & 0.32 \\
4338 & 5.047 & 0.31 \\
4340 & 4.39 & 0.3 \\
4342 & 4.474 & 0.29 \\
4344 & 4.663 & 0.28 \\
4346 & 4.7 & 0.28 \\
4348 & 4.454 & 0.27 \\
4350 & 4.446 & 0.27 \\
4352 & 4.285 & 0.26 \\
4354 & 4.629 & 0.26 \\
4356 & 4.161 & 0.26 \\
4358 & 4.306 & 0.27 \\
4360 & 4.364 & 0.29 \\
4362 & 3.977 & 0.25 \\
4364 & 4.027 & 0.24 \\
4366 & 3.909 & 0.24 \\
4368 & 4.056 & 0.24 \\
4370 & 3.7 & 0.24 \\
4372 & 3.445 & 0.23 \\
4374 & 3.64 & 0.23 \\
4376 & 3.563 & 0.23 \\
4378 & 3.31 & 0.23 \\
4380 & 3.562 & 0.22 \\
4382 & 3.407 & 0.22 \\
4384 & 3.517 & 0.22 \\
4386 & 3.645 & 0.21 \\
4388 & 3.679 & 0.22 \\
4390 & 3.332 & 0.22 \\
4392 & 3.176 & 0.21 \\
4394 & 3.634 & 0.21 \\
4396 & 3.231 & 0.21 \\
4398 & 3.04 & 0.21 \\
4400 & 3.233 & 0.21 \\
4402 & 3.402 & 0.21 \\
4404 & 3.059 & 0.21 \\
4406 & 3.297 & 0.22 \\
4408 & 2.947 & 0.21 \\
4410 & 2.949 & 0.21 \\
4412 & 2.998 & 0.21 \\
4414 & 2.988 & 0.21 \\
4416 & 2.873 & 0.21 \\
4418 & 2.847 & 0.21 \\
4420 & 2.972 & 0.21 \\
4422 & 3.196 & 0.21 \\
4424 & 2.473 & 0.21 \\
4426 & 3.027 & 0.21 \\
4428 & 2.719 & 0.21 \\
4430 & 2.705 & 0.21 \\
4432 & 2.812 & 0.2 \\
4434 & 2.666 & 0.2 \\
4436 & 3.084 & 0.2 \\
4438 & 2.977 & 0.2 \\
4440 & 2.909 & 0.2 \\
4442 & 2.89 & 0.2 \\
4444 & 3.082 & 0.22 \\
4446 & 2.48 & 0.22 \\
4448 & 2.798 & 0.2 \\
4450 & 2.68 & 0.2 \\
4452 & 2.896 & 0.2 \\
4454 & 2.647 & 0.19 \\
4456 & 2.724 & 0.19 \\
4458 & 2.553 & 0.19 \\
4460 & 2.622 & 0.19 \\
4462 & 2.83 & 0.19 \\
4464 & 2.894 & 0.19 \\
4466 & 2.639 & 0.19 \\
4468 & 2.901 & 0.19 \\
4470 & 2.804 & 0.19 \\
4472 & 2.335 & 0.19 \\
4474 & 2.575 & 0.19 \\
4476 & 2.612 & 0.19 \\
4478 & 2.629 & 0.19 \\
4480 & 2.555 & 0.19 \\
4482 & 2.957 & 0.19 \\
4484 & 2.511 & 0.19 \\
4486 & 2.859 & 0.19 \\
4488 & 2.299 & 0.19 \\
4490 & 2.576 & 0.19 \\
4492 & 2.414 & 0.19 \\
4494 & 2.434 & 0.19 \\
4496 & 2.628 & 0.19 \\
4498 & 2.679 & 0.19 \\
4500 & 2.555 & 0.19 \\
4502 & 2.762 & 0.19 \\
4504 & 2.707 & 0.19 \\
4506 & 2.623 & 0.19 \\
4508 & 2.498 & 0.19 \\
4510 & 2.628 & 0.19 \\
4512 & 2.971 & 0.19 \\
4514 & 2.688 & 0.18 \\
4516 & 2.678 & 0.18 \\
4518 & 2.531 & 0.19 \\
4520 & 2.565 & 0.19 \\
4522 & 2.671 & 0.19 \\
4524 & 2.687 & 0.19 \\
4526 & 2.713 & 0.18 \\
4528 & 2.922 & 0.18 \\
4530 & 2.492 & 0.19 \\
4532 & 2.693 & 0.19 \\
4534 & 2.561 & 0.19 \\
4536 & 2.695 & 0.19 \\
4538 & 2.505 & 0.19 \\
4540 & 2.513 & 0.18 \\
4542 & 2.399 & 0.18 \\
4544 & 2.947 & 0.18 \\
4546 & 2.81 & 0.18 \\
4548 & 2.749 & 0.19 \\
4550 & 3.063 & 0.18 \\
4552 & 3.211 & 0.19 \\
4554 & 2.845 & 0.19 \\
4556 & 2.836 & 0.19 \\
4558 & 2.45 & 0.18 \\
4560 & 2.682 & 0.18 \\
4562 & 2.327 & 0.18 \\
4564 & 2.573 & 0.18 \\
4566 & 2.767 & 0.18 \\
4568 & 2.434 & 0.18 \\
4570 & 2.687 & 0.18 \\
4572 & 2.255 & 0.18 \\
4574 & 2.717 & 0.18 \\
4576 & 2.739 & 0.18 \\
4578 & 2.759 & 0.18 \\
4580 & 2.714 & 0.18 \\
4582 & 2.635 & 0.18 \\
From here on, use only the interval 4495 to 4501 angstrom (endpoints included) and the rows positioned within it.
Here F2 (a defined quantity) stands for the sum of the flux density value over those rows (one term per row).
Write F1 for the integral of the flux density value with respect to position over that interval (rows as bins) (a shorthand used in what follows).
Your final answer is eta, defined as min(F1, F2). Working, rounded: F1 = 16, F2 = 7.9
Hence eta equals 7.9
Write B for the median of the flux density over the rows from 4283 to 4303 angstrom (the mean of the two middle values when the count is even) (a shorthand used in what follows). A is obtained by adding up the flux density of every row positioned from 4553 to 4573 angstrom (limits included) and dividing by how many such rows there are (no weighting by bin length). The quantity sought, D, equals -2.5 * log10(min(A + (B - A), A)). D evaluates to -1.03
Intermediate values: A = 2.6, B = 7.5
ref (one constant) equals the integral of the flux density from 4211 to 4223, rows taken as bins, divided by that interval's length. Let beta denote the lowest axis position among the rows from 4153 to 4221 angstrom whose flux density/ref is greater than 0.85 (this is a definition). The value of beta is 4154 angstrom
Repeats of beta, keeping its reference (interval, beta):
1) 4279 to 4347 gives 4280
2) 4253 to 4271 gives 4254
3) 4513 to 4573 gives 4514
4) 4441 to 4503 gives 4442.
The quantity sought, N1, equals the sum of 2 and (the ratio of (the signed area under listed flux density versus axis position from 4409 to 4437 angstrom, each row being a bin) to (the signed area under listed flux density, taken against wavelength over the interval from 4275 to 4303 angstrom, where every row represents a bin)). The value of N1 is 2.39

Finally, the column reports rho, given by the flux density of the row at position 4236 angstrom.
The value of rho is 3.465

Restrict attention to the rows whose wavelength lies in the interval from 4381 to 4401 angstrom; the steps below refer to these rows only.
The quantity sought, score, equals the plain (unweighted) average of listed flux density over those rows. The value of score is 3.4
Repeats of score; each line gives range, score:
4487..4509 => 2.6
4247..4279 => 5.6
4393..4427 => 3.1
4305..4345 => 5.7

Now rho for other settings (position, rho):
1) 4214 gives 3.294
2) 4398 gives 3.04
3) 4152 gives 2.401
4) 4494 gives 2.434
